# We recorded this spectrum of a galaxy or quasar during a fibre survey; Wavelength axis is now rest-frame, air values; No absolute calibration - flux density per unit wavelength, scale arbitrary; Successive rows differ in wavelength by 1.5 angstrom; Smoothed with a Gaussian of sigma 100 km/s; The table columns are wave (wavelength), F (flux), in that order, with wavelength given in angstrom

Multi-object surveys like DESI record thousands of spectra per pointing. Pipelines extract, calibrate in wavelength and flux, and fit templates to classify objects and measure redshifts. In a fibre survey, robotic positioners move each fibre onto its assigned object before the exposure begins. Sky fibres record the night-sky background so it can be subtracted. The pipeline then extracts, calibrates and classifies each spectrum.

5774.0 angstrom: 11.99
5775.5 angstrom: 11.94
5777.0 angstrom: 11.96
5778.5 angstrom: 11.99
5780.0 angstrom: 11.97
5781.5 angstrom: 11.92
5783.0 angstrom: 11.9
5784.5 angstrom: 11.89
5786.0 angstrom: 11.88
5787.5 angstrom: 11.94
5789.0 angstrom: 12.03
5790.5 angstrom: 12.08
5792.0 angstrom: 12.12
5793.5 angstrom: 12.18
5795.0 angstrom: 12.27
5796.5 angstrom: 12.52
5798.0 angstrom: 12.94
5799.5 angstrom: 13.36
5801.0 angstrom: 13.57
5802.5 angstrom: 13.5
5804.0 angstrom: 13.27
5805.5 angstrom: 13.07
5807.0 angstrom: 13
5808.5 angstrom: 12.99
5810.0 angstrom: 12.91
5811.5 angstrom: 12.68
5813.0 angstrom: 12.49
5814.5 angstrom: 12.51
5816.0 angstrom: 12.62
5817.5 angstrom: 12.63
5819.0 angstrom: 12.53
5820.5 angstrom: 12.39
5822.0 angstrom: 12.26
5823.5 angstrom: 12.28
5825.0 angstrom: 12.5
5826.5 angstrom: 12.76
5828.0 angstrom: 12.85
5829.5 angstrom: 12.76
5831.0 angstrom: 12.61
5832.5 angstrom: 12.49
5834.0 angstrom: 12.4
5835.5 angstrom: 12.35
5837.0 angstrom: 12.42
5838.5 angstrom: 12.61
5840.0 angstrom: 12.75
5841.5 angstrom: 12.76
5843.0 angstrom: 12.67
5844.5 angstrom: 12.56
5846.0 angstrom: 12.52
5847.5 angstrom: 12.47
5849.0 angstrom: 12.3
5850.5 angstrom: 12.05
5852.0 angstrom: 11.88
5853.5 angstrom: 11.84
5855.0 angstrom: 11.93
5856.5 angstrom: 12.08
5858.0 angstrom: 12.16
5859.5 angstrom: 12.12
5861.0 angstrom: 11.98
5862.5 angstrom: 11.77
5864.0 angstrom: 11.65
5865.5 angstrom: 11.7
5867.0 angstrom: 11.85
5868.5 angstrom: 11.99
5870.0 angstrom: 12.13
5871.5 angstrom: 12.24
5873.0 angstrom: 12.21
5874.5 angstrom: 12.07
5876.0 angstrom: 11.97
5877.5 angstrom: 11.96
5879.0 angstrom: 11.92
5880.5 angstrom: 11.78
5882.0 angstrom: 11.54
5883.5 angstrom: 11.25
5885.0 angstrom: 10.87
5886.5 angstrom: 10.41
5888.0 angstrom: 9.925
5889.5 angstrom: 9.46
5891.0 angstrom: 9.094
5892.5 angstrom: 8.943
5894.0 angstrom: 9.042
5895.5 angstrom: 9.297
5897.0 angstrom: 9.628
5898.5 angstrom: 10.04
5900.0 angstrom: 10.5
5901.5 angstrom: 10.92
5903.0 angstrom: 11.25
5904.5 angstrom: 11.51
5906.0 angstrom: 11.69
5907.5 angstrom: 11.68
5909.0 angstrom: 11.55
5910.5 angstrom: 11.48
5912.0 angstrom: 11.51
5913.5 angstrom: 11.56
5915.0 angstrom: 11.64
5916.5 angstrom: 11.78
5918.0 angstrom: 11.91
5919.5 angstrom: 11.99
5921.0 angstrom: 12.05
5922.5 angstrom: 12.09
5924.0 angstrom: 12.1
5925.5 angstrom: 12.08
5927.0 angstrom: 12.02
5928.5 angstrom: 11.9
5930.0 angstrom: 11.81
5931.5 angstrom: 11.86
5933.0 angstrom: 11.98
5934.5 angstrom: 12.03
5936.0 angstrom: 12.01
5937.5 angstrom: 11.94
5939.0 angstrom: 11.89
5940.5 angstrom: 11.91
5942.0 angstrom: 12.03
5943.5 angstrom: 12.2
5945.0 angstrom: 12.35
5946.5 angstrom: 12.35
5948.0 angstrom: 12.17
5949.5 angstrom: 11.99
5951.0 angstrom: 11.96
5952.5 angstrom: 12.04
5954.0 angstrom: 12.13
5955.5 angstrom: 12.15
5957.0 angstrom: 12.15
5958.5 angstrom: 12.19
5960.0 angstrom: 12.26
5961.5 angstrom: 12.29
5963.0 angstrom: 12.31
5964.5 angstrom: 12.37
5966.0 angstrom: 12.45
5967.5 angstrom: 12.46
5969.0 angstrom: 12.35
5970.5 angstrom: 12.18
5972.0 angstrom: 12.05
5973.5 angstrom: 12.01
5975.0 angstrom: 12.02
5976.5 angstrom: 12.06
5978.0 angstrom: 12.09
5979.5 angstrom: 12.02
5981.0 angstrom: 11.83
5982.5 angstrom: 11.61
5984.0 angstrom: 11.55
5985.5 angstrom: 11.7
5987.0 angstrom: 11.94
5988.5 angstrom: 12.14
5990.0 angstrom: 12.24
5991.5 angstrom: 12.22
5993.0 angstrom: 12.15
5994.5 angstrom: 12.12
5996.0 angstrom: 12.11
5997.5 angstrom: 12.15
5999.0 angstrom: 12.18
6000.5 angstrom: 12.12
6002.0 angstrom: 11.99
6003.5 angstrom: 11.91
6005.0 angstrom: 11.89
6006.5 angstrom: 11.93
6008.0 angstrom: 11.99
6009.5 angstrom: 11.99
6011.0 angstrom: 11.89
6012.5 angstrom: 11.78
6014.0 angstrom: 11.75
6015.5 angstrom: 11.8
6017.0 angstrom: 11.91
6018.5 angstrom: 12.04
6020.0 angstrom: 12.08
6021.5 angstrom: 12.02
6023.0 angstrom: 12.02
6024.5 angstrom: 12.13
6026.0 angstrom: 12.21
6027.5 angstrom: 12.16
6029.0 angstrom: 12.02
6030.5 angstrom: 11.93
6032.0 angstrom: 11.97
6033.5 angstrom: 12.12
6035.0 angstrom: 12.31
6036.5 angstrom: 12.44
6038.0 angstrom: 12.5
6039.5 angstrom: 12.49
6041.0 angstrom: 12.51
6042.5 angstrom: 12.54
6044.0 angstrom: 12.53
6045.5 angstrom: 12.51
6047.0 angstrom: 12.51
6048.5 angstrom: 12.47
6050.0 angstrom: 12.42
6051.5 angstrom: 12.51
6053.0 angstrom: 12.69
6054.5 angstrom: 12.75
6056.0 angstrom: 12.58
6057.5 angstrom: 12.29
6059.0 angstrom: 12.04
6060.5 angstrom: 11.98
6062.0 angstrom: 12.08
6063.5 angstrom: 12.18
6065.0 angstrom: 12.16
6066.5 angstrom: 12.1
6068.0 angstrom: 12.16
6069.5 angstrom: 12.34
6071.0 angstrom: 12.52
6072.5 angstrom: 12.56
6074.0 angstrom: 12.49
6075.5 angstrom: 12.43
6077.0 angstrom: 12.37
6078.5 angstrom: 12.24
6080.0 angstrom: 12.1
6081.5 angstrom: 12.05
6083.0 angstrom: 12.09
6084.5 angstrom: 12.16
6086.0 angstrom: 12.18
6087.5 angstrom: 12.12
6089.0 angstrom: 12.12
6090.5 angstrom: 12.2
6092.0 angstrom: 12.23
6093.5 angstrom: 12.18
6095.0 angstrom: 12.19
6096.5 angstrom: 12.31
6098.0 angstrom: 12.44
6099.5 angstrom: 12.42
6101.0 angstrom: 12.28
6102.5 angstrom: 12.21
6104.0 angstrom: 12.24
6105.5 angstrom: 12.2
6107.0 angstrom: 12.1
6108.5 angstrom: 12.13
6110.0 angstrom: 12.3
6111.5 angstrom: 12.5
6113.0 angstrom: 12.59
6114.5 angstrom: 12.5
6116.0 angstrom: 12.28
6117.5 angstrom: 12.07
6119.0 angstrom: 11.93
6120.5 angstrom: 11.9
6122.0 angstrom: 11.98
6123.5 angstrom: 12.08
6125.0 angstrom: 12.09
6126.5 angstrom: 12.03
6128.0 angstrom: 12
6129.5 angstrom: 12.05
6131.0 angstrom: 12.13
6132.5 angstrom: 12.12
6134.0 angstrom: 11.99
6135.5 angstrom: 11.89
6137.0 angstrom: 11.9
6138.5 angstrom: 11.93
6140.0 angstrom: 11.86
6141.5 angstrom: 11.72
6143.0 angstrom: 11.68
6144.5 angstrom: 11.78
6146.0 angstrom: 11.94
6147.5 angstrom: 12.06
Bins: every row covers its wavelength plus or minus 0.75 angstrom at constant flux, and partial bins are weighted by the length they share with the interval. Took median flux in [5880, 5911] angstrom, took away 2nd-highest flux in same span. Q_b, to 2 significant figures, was -0.82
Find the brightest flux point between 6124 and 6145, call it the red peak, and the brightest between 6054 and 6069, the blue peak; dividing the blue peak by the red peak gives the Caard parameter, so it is 1.05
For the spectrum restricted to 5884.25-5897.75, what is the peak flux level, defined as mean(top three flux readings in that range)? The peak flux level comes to 10.4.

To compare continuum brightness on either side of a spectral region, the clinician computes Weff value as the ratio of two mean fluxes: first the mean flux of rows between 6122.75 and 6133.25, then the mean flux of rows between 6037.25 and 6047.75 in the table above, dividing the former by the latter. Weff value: 0.96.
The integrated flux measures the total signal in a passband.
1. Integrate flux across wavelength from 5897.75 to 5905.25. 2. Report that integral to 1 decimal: 81.3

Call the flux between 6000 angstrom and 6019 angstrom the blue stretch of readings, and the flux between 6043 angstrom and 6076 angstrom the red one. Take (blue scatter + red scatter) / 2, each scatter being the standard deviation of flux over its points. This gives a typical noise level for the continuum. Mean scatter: 0.16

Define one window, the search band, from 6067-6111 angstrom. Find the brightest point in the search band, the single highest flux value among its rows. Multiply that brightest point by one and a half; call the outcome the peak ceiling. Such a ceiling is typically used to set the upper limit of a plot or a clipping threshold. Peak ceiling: 18.8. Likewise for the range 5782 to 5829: 20.4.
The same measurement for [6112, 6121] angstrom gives 18.9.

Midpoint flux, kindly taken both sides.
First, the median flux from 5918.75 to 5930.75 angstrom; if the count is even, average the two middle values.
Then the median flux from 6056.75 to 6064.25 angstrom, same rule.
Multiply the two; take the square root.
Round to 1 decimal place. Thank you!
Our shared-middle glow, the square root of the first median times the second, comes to 12.1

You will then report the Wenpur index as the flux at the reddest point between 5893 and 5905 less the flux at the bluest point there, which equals 2.5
